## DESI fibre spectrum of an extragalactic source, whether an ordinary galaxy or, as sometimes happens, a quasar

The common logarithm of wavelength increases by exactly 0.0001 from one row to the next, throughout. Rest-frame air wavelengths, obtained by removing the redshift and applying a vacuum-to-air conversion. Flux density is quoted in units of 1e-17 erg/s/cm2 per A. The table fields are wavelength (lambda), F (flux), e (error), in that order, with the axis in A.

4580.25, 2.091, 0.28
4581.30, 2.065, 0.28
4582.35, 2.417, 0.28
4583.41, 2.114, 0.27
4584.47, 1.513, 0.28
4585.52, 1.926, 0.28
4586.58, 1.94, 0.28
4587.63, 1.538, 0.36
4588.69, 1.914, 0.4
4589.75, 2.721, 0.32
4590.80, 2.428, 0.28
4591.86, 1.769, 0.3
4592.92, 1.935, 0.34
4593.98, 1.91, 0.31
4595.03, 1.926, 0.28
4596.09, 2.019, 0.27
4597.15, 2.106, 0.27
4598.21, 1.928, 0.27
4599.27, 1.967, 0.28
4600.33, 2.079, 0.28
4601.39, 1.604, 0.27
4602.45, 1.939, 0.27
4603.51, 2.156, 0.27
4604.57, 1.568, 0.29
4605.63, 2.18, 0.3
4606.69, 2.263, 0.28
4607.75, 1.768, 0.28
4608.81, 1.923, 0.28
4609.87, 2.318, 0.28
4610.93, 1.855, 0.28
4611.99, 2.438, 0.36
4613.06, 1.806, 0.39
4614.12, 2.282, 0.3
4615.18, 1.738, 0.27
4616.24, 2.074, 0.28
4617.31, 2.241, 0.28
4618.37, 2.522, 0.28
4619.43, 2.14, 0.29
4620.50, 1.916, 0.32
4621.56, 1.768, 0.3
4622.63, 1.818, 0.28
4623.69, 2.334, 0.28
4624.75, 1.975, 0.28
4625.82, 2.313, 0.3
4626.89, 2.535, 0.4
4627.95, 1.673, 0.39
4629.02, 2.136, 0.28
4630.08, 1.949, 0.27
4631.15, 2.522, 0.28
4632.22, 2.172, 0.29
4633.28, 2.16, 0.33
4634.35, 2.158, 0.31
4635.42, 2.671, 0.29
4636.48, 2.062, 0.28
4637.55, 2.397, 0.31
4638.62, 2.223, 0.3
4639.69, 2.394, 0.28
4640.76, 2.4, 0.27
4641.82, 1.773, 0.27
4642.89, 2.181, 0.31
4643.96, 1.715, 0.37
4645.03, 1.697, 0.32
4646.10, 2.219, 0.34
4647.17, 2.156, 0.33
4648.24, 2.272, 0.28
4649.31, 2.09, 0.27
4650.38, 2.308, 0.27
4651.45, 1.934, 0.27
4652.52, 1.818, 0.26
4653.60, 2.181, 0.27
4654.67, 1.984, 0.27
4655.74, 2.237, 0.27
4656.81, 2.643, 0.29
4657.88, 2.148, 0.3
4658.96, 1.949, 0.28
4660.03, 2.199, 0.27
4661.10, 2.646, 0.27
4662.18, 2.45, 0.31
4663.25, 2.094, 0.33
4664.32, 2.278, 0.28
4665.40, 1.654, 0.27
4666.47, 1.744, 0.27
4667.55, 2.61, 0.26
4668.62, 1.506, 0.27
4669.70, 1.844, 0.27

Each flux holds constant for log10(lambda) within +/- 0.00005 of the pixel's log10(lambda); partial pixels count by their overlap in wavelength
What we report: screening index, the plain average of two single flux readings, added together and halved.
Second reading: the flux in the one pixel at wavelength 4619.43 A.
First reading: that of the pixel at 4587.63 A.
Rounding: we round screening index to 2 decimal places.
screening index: 1.84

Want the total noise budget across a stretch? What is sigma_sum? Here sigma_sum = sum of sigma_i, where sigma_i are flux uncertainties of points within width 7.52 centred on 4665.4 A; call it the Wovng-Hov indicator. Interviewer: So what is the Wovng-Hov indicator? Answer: 1.99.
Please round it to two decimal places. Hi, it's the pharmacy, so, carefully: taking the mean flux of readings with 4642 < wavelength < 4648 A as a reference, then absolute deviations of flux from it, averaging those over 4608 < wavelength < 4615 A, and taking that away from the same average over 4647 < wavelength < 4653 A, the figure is -0.06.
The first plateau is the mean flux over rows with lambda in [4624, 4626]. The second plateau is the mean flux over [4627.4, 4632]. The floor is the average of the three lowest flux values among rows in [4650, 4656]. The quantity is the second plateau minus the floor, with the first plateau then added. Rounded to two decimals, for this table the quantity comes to 2.30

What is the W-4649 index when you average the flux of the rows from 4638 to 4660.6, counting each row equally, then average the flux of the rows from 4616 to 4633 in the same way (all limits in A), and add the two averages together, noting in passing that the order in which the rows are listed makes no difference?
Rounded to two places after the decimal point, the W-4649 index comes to 4.25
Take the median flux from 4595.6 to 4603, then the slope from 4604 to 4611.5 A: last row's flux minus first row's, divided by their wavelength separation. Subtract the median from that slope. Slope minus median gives -1.92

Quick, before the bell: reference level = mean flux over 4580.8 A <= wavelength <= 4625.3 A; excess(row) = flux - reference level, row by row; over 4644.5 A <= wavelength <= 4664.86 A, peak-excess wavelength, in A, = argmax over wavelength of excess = 4661.10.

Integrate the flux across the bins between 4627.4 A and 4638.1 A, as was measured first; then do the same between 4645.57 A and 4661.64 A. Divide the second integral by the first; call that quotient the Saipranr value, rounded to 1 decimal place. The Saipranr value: 1.5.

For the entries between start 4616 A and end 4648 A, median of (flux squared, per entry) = 4.7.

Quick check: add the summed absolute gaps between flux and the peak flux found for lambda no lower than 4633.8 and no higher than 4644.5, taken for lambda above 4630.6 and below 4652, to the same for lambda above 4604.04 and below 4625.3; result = 22.4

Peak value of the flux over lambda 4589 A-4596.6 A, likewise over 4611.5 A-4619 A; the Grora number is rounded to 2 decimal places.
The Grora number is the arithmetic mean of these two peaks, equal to 2.62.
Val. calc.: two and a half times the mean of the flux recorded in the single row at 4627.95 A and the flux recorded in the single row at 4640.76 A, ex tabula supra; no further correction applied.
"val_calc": 5.09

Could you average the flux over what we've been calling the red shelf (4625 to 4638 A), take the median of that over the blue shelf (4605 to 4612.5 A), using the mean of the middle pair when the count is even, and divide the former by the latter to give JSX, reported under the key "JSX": 1.02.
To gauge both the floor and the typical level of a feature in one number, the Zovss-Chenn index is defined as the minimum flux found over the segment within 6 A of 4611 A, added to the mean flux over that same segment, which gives 3.80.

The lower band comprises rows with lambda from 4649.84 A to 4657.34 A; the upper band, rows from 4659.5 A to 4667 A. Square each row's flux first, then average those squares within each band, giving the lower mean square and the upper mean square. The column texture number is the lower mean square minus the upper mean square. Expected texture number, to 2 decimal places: -0.02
